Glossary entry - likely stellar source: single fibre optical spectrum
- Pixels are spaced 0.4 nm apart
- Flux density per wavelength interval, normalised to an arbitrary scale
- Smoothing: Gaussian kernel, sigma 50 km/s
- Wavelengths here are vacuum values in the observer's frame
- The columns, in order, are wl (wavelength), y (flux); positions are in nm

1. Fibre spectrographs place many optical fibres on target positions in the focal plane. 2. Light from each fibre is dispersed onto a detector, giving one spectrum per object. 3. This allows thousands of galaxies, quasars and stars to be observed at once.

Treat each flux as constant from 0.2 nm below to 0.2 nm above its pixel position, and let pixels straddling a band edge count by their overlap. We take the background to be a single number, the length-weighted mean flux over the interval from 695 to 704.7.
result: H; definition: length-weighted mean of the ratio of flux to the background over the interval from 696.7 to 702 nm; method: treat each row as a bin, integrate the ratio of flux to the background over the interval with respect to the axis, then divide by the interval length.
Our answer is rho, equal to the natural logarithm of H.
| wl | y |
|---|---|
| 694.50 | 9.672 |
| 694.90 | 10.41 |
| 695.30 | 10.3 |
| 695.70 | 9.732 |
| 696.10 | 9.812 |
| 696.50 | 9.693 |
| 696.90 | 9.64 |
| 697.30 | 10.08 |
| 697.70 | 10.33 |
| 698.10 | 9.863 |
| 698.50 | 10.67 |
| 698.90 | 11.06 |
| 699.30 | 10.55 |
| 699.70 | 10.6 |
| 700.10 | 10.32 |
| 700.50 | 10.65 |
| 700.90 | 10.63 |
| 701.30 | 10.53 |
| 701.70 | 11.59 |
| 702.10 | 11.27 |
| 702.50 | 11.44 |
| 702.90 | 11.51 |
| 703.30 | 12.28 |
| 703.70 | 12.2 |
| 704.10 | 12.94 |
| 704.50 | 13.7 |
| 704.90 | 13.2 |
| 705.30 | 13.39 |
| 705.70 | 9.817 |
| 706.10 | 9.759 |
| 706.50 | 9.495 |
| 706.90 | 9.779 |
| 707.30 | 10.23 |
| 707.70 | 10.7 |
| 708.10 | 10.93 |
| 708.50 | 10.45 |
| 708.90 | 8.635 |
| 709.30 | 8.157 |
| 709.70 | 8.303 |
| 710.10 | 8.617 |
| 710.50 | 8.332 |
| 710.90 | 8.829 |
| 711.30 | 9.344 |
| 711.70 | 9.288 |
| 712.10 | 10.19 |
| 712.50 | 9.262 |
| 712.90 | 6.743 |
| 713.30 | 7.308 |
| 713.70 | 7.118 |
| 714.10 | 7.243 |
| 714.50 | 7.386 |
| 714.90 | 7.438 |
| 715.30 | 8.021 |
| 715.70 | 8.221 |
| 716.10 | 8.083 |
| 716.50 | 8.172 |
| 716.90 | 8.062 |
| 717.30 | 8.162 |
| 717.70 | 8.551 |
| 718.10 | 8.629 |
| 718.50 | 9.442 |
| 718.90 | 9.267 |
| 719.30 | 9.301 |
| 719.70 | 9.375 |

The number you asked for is -0.03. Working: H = 0.97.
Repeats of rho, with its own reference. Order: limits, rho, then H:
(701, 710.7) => -0.02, 0.98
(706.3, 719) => -0.22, 0.80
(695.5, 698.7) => -0.09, 0.92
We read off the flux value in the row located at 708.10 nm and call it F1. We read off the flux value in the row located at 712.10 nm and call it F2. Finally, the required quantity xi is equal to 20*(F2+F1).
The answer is 422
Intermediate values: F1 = 10.93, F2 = 10.19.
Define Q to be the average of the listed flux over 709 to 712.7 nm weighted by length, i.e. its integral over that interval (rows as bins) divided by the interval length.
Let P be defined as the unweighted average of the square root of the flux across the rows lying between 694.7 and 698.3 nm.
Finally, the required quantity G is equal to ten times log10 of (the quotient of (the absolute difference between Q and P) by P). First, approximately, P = 3.2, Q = 8.9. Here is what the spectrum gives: 2.6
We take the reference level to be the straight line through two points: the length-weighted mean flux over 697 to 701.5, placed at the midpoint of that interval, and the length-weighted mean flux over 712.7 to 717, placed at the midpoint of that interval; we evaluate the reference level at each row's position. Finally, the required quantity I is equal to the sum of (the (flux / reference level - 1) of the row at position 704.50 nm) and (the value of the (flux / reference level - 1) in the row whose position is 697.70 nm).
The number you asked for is 0.40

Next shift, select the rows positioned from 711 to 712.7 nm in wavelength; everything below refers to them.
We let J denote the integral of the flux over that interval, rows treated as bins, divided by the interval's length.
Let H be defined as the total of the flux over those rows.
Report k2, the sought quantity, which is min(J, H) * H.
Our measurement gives 361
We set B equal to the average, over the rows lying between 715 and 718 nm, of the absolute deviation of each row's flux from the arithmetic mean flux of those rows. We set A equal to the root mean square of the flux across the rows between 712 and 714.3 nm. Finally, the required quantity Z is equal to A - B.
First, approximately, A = 8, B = 0.12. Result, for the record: 8.0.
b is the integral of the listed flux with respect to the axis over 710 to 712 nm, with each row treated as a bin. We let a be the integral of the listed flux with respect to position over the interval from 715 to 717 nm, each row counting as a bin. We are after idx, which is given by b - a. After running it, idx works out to 2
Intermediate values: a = 16.2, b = 17.9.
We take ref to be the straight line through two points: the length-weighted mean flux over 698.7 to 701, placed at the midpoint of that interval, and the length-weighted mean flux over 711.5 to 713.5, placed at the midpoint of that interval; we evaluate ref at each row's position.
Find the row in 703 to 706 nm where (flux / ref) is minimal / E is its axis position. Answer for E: 705.70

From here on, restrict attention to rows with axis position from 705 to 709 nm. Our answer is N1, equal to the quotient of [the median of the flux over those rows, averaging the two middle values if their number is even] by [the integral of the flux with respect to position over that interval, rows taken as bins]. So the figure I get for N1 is 0.240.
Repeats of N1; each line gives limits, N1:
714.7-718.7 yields 0.247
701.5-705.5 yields 0.248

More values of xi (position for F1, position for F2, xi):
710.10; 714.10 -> 317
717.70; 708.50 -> 380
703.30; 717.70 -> 417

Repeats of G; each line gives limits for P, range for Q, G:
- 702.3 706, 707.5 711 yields 2.1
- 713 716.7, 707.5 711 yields 3.7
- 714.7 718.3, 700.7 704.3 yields 4.9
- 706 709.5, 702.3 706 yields 4.6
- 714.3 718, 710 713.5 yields 3.1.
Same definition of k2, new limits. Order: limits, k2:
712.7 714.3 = 202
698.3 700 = 459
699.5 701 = 445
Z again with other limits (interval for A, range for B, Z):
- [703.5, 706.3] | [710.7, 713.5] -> 11.3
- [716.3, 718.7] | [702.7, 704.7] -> 7.9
